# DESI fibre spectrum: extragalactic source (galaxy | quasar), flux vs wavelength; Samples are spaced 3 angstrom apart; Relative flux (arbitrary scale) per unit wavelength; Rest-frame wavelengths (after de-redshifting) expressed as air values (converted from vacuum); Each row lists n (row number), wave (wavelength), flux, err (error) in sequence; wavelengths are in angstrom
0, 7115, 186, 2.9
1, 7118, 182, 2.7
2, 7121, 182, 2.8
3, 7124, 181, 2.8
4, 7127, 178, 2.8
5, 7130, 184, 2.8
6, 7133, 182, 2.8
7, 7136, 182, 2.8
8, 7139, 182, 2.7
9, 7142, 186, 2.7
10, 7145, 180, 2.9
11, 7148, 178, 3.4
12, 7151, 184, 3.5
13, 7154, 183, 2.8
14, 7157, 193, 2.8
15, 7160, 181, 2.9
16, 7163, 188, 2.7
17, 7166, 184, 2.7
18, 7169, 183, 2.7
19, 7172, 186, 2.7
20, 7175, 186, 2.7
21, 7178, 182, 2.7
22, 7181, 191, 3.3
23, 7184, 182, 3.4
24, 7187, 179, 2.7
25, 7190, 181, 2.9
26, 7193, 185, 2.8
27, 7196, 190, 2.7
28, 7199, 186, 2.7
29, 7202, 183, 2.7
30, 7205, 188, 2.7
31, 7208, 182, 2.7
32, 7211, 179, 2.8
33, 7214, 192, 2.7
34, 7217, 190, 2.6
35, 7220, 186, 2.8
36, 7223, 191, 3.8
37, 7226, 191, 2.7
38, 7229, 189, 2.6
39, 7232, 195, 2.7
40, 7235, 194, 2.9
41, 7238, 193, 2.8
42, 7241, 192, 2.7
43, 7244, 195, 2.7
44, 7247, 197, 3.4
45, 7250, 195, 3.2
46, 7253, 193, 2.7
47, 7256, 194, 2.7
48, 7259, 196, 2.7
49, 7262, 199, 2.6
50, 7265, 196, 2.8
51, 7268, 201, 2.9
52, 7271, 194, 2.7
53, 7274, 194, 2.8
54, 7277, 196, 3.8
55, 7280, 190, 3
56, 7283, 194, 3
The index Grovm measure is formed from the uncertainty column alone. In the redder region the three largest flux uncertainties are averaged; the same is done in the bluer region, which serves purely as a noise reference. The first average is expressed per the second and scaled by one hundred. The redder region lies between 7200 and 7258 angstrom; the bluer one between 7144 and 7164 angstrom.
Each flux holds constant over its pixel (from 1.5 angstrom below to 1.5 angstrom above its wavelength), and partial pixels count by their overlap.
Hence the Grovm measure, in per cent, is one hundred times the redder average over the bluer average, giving 106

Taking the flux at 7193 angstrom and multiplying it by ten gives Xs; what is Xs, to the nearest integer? 1850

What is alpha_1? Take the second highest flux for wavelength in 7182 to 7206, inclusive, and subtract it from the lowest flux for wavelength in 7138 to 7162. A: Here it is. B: -10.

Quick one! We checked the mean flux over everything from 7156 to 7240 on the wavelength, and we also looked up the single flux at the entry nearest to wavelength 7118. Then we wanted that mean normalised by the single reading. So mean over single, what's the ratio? 1.03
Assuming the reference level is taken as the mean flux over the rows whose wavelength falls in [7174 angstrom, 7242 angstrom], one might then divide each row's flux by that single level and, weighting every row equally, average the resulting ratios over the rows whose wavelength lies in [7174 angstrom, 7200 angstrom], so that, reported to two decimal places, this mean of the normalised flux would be 0.99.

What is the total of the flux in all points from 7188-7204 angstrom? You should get 925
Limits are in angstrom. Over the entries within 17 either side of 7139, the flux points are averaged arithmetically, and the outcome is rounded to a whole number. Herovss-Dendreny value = 182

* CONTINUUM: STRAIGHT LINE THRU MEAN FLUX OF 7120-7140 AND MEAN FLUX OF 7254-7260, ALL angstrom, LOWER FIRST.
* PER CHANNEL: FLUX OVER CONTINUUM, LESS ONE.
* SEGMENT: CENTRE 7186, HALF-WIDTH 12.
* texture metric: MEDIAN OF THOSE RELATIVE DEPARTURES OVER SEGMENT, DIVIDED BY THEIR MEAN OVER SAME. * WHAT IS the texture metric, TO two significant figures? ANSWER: 1.3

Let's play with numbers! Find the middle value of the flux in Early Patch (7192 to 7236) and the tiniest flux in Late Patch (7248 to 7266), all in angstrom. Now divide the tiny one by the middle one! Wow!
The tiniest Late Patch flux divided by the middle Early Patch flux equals 1.021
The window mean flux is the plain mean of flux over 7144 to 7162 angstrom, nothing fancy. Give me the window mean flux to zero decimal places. 183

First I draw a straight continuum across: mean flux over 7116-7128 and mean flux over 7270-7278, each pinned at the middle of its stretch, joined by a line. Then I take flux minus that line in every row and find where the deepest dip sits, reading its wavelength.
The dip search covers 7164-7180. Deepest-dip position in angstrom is 7178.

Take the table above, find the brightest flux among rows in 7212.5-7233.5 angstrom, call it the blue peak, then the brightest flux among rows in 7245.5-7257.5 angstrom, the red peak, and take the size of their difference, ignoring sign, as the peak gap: 2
